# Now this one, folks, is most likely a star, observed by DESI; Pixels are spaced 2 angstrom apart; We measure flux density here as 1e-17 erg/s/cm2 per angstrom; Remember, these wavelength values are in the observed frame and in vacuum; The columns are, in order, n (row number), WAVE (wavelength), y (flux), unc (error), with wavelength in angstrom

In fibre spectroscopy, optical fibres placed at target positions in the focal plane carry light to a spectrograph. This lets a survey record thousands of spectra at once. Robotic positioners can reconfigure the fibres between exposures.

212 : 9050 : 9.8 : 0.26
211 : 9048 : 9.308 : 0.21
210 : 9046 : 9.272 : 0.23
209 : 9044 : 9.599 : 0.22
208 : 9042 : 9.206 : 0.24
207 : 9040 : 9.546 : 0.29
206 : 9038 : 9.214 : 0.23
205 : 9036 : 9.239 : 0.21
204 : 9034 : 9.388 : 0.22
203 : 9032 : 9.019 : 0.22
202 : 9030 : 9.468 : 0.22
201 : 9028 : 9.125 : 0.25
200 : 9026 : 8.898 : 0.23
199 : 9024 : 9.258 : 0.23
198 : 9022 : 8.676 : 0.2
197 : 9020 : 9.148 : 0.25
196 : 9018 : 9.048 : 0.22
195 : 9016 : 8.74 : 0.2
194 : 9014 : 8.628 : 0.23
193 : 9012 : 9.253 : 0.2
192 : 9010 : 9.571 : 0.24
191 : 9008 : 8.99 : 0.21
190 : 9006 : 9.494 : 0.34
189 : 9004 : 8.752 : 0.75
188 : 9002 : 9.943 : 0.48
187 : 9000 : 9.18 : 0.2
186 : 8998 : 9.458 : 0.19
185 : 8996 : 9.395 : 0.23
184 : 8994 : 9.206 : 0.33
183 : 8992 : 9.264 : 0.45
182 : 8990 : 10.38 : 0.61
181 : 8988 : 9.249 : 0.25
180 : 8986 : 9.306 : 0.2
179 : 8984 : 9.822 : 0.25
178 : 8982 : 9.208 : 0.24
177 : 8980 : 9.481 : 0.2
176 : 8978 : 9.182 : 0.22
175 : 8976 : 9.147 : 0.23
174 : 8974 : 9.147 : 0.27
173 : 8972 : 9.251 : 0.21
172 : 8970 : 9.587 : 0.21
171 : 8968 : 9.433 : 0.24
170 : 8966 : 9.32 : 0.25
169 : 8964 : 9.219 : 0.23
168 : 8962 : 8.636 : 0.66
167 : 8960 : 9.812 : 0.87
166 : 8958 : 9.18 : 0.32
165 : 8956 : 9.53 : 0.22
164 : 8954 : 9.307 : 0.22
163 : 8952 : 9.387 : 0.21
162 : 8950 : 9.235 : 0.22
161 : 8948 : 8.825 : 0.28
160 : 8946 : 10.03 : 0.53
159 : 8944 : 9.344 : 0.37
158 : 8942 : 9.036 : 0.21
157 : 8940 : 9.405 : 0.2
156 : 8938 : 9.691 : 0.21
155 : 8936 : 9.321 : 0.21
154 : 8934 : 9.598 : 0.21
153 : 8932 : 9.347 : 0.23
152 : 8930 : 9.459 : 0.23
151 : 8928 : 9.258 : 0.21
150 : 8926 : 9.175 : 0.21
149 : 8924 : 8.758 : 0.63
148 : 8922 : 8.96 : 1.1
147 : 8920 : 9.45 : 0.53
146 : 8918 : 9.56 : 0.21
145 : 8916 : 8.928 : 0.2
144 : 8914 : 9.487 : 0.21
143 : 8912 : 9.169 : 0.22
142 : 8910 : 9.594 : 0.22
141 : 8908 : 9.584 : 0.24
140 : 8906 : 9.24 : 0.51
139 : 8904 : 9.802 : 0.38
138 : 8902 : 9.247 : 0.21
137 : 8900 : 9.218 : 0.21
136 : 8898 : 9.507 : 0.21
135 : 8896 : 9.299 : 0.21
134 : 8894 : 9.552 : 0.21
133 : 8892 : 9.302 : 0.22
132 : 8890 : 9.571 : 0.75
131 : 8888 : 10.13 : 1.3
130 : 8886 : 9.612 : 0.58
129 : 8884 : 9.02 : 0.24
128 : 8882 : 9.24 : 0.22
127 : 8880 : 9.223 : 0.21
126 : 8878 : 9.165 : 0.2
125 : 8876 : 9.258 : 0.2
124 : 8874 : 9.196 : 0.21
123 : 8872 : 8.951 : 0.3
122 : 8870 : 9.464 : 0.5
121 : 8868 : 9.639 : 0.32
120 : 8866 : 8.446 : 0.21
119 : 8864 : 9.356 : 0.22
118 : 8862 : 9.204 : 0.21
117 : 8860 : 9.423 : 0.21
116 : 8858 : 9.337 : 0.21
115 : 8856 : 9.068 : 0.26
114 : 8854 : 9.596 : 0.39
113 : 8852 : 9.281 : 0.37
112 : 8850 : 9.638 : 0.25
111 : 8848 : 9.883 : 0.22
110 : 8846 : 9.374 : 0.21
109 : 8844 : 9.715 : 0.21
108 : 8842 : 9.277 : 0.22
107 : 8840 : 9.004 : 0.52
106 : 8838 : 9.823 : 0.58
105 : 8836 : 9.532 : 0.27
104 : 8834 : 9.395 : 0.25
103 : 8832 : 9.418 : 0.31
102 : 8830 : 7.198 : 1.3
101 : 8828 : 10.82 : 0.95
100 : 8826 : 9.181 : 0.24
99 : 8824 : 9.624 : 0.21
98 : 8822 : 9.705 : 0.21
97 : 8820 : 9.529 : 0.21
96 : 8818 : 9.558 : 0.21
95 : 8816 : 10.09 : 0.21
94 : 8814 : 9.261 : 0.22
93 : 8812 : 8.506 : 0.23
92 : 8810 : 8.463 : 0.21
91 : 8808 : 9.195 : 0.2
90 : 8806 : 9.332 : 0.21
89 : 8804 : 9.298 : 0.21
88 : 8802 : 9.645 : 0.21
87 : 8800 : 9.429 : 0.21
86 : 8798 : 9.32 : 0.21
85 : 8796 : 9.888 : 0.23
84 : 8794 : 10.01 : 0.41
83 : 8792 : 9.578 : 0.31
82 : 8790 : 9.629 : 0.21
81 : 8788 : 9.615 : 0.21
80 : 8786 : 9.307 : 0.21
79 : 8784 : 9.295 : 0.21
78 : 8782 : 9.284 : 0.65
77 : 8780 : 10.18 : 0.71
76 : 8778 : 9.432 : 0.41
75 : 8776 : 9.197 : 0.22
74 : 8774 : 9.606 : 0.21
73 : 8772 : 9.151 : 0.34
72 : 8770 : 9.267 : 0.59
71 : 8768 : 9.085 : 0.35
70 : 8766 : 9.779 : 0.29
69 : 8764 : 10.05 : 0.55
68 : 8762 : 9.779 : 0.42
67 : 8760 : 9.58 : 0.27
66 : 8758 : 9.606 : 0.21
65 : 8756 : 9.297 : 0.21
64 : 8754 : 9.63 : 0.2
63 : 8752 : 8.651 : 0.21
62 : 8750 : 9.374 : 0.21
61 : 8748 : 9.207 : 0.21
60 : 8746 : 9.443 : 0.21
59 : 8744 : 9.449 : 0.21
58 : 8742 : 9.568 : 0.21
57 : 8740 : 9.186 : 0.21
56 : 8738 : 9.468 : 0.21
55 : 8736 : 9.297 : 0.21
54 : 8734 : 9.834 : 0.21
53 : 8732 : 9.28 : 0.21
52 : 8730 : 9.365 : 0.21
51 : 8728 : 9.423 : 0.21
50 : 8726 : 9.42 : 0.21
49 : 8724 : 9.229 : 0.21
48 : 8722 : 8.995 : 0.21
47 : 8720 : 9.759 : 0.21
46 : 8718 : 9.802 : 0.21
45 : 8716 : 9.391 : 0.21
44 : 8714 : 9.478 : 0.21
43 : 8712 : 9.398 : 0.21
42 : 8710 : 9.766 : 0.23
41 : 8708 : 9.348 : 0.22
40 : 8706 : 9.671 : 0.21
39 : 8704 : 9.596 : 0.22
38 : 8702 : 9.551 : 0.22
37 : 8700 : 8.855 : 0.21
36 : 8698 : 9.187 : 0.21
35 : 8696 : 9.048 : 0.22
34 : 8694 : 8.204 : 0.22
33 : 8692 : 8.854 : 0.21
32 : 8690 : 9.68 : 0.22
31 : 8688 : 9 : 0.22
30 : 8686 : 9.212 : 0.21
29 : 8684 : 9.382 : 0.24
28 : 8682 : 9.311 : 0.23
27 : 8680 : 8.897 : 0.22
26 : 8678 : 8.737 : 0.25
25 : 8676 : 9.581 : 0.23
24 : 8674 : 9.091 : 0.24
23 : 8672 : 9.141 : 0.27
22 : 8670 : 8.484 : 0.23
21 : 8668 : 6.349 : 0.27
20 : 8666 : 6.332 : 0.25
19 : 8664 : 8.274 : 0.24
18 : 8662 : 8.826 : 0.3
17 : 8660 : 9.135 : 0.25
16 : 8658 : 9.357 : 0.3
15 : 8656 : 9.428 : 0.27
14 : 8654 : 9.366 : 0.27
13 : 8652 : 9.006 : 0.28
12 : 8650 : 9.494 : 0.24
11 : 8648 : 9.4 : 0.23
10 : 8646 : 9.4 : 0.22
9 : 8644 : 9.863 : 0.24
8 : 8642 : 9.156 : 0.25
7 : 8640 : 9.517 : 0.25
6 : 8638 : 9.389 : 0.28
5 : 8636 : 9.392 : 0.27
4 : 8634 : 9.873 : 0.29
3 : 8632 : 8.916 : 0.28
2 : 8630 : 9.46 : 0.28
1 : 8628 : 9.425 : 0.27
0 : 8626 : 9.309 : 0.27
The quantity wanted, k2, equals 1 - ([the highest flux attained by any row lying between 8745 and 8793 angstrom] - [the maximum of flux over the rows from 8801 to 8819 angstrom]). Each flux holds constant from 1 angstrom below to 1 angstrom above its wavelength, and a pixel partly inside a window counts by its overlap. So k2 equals 0.91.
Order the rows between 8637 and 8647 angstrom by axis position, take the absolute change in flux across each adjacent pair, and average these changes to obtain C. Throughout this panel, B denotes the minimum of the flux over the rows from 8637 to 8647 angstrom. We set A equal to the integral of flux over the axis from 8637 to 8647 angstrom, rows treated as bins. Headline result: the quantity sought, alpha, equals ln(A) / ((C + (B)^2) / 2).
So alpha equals 0.108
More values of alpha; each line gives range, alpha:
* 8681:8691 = 0.112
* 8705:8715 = 0.104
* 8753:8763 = 0.105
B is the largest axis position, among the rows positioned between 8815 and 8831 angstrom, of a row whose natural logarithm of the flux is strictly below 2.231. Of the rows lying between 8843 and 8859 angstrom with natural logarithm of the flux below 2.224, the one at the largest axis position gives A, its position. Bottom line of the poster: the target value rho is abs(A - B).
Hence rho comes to 26 angstrom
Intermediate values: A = 8856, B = 8830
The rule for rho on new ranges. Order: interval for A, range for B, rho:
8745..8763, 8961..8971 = 212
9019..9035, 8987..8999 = 38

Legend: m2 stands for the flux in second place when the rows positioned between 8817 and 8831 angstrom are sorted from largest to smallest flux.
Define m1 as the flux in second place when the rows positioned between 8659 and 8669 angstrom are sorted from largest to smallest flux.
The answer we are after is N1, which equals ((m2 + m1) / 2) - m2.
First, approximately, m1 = 8.826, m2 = 9.705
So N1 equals -0.44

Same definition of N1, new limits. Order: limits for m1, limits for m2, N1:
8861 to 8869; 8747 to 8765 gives -0.21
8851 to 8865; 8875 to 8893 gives -0.09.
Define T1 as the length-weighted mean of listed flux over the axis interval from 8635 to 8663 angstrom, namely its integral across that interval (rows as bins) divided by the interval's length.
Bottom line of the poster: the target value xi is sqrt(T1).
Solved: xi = 3.06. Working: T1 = 9.34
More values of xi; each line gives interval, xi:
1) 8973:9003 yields 3.07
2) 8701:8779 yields 3.07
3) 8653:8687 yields 2.96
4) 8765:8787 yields 3.07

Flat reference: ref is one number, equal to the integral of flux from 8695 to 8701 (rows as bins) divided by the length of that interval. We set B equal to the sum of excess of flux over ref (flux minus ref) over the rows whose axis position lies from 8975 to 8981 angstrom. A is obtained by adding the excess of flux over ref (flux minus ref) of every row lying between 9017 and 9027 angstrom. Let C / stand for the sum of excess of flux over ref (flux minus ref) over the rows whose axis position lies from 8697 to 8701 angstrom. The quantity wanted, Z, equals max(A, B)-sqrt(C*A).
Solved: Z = 0.7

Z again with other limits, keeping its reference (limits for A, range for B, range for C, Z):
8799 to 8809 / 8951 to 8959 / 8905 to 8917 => 0.0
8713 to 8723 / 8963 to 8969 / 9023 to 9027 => 1.8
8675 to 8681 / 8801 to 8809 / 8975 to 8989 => 0.8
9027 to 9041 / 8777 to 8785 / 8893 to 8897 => 0.9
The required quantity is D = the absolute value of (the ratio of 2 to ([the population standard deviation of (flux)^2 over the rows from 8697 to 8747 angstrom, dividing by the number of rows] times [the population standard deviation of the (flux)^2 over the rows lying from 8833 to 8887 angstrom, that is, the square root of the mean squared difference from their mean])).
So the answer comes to 0.08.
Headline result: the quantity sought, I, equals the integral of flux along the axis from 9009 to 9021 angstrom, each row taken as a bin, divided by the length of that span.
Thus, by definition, 9.1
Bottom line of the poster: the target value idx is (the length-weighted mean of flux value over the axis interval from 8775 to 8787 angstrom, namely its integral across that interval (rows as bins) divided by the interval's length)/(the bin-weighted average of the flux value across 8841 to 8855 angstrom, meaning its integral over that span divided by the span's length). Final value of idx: 0.99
